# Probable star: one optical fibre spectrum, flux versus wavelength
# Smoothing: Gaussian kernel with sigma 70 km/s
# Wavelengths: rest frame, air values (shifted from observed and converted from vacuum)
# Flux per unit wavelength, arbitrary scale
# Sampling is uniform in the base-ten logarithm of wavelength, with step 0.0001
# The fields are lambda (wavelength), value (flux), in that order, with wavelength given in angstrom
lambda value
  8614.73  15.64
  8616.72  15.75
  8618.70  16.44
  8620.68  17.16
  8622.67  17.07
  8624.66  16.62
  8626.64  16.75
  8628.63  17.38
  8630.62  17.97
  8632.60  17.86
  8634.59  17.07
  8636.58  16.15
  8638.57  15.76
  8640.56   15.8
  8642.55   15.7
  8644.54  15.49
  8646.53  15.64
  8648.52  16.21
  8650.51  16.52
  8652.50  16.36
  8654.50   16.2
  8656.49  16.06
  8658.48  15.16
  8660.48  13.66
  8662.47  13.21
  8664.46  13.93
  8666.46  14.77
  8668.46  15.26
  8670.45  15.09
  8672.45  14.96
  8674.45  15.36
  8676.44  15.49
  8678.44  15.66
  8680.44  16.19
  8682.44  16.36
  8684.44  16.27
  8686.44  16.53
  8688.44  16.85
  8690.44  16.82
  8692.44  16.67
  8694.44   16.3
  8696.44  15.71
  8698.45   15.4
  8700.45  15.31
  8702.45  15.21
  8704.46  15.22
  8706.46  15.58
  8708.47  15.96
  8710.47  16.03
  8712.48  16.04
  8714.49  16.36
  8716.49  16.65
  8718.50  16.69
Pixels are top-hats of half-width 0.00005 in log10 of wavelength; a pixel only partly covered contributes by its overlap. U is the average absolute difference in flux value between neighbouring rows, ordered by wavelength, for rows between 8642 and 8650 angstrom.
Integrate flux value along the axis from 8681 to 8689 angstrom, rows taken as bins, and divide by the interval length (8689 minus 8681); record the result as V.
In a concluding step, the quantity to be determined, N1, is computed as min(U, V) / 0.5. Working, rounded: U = 0.310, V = 16.5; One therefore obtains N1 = 0.62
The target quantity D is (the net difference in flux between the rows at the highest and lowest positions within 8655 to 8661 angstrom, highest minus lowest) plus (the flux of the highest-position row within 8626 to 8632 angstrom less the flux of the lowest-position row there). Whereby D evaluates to -1.2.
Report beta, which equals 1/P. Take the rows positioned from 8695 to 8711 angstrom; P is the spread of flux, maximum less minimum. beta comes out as 1.2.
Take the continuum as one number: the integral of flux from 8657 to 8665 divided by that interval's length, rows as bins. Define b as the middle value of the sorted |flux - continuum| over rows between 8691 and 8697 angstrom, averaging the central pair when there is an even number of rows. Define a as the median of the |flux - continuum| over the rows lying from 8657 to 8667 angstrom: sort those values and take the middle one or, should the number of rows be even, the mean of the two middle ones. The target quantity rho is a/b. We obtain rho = 0.3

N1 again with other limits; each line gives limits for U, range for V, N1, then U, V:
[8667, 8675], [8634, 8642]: 0.47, 0.233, 16.1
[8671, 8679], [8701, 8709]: 0.47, 0.233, 15.4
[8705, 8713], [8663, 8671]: 0.31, 0.153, 14.7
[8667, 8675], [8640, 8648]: 0.47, 0.233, 15.7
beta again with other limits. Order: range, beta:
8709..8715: 3.0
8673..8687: 0.9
